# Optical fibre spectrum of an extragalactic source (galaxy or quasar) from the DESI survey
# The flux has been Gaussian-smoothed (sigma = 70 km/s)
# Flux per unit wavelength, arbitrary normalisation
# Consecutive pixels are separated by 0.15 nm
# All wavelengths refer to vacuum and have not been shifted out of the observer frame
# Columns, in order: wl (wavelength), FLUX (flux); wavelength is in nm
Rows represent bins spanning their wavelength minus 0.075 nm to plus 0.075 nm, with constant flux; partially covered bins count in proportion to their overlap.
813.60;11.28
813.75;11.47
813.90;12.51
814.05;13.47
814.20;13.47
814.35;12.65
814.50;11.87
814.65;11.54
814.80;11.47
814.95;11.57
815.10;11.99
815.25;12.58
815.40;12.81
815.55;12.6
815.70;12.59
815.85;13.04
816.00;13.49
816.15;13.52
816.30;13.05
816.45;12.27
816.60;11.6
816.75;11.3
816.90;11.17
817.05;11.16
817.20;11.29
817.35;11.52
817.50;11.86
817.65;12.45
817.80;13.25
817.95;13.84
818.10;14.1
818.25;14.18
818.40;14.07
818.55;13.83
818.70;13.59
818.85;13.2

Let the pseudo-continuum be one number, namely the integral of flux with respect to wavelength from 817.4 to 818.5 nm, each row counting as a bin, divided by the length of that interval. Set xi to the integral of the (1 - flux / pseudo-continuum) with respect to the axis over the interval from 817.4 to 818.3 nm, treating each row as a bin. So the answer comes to 0.010 nm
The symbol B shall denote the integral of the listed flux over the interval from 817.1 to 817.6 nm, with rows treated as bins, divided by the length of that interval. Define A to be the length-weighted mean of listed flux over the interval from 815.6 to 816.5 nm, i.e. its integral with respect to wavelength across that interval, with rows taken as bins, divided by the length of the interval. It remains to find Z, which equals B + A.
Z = 24.6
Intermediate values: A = 13.0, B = 11.6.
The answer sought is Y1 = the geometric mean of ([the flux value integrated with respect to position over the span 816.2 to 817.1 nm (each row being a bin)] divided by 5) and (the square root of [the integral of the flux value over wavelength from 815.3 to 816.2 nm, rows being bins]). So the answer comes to 2.70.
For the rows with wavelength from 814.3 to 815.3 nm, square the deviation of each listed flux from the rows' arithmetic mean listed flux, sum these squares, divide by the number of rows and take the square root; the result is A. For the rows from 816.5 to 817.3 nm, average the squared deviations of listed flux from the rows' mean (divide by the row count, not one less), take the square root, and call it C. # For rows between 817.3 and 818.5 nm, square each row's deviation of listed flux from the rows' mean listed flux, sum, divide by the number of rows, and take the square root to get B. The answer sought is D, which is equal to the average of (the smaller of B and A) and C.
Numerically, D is 0.3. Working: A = 0.45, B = 1.01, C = 0.2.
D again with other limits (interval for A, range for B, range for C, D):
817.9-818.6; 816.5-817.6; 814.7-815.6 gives 0.3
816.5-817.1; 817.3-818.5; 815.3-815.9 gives 0.2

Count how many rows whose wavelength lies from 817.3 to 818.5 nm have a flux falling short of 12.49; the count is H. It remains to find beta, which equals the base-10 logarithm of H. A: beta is 0.48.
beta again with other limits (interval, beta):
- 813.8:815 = 0.60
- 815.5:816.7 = 0.30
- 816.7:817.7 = 0.85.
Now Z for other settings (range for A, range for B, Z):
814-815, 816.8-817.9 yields 24.1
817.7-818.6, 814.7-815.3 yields 25.7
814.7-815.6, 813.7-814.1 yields 24.6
